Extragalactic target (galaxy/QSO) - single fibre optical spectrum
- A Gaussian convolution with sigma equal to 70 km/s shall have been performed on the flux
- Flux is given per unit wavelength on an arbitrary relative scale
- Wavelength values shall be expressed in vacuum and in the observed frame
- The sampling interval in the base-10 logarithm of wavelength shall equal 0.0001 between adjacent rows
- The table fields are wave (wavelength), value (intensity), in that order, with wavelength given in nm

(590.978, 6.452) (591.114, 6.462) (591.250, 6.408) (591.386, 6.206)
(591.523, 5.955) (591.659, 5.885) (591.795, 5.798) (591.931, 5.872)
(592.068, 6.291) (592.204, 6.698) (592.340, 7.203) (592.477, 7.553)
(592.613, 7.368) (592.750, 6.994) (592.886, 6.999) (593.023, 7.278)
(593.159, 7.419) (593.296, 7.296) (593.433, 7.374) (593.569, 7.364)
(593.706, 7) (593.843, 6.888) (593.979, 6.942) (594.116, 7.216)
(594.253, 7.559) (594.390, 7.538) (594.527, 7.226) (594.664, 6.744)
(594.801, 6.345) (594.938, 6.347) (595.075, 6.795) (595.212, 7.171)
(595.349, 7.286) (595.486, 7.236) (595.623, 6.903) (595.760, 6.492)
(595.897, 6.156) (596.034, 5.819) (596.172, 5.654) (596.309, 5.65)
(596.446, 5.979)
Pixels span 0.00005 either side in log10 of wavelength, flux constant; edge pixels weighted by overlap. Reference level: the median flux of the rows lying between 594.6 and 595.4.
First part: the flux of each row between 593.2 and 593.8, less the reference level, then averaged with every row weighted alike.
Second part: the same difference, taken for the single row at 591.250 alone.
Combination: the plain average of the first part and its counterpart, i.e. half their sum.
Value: 0.06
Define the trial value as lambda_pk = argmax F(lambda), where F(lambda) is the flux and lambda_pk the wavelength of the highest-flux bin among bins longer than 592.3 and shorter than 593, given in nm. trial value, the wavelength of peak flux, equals 592.477 nm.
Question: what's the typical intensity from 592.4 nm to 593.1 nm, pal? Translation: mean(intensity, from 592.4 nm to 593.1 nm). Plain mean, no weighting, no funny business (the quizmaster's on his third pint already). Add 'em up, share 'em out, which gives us 7.24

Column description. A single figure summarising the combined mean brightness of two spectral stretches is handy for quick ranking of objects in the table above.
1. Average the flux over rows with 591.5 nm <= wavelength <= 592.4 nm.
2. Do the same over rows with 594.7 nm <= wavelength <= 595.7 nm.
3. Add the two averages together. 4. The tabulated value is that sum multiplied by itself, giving 172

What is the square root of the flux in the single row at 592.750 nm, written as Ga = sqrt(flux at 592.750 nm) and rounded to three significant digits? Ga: 2.64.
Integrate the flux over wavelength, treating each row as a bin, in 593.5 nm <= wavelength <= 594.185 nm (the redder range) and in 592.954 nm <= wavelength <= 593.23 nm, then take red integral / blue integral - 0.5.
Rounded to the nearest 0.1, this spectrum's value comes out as 1.9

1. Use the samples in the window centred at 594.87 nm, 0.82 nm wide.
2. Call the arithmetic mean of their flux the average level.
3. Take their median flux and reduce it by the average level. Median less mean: 0.00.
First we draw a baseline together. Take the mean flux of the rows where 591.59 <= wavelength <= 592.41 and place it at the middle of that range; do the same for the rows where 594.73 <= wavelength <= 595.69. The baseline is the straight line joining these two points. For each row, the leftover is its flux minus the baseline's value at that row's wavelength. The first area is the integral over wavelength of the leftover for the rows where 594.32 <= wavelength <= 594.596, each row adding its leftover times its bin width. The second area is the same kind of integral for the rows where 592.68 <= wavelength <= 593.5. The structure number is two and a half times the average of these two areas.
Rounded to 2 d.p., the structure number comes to 0.98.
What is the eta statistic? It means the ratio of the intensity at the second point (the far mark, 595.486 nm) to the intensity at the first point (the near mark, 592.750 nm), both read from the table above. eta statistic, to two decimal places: 1.03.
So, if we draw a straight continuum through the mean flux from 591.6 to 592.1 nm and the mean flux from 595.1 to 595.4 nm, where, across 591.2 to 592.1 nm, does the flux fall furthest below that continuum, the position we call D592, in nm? 591.795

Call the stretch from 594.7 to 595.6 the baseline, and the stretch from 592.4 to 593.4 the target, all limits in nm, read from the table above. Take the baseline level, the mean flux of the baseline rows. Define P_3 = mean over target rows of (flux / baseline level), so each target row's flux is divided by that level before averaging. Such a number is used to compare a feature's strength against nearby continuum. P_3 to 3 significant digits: 1.06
